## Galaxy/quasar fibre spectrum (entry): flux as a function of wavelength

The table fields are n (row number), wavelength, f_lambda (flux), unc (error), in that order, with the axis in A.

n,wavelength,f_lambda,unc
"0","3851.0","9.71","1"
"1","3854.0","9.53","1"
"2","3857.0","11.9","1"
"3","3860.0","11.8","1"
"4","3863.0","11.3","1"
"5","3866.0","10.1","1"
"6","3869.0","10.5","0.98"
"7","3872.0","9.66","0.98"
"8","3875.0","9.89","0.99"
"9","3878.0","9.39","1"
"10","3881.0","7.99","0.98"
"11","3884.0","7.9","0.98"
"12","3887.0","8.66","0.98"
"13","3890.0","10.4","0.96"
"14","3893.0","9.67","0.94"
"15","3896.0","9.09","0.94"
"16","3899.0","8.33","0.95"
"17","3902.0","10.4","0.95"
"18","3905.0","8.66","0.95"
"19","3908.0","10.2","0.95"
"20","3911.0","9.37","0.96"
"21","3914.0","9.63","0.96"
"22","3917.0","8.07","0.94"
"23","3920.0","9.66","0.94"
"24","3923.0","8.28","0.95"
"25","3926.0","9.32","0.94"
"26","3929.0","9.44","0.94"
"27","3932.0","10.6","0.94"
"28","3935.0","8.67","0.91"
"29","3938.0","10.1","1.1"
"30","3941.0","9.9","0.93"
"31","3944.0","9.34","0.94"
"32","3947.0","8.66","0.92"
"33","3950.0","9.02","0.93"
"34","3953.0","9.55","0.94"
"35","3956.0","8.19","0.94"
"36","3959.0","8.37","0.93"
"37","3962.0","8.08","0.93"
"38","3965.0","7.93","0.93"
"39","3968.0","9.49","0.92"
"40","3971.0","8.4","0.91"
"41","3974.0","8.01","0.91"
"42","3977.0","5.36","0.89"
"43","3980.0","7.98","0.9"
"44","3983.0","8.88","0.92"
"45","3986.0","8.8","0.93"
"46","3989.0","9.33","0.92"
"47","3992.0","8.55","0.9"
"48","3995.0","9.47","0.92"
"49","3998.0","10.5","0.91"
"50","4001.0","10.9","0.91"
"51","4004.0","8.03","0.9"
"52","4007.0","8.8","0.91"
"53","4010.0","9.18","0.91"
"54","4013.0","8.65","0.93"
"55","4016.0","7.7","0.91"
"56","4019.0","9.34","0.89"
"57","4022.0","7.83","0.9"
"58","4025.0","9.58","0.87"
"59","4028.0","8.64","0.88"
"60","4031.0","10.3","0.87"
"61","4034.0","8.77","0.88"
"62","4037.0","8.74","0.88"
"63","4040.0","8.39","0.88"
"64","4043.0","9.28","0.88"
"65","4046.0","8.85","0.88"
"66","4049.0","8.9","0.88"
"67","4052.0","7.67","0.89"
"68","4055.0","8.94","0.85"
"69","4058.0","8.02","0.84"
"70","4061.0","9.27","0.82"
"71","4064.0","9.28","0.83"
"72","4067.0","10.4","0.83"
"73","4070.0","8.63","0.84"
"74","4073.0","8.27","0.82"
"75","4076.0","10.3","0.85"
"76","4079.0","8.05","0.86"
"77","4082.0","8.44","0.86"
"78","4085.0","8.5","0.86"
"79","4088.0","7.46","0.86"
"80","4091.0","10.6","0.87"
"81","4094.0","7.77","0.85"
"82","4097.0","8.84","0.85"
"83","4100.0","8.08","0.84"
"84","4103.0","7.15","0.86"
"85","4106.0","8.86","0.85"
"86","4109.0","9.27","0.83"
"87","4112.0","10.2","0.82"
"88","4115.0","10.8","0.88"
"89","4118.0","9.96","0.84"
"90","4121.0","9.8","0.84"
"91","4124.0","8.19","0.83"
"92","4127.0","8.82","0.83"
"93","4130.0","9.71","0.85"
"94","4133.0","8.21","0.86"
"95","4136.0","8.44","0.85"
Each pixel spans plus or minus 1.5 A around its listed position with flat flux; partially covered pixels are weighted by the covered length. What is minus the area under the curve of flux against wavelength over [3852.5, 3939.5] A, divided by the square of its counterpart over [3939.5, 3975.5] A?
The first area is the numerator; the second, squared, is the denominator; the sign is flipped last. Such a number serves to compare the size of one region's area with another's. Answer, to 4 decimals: -0.0084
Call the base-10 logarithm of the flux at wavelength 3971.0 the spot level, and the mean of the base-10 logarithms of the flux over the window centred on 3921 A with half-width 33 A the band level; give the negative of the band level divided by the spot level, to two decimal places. -1.05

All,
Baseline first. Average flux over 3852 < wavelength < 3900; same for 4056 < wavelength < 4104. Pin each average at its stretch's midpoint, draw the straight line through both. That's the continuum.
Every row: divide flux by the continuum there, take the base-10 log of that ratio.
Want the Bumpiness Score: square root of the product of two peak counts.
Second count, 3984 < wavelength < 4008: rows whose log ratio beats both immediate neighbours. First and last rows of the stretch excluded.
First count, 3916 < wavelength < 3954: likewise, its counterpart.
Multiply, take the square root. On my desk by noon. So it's 2.4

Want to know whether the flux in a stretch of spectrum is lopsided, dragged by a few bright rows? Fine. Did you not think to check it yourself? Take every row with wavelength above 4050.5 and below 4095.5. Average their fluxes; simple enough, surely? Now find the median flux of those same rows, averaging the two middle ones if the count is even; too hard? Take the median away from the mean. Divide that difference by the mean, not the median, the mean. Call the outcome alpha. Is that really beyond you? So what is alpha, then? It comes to 0.031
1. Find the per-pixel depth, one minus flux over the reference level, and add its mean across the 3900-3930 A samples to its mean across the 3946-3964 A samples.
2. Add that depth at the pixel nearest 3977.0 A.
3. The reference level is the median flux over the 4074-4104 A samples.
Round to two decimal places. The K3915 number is 0.18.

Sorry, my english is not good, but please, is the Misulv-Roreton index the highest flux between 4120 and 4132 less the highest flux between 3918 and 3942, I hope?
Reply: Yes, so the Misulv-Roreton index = -0.80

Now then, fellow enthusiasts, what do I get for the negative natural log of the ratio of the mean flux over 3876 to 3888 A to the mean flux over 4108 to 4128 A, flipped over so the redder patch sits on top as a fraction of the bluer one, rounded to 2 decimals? -0.12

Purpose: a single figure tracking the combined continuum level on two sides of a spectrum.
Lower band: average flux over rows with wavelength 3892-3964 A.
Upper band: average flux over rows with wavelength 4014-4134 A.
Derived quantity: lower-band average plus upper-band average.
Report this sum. 18.1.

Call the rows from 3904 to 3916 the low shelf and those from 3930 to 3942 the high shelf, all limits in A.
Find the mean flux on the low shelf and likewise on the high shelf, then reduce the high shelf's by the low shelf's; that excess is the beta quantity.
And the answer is 0.4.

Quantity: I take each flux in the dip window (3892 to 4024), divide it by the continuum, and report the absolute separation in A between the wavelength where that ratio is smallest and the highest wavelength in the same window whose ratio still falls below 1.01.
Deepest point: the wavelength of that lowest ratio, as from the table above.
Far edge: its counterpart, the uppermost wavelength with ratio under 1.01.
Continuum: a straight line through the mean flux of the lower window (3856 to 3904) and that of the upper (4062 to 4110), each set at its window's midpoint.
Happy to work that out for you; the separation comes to 45 A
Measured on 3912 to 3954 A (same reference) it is 33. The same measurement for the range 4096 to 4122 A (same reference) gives 0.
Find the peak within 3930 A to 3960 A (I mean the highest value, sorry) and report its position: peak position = 3932.0 A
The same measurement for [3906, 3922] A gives 3908.0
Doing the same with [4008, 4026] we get 4025.0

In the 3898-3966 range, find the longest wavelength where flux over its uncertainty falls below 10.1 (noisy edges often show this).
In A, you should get 3965.0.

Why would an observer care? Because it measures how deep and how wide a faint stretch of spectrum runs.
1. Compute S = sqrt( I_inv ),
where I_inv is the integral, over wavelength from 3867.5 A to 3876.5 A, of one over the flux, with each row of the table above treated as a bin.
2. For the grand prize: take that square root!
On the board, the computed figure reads 0.95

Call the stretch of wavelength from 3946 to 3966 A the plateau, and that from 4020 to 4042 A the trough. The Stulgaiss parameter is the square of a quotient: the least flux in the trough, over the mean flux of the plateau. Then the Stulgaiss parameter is 0.84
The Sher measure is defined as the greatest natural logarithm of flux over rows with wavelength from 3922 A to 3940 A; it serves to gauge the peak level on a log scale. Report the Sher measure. 2.36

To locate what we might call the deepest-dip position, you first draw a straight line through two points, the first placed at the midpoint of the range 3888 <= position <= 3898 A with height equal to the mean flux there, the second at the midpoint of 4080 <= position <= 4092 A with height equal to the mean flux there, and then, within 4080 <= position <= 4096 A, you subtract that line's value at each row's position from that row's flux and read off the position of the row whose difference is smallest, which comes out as 4088.0 A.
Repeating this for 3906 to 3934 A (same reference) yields 3917.0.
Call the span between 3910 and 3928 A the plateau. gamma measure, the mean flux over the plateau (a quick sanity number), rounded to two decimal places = 9.06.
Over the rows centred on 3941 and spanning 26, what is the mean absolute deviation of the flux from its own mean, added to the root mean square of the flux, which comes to 9.99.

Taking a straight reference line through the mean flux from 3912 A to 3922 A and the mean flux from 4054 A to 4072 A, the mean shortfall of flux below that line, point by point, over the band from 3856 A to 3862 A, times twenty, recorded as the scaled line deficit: -54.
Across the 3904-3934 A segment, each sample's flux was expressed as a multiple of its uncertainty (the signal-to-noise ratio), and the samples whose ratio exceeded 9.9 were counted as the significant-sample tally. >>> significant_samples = 6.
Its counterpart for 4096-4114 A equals 4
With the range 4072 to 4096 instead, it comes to 3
